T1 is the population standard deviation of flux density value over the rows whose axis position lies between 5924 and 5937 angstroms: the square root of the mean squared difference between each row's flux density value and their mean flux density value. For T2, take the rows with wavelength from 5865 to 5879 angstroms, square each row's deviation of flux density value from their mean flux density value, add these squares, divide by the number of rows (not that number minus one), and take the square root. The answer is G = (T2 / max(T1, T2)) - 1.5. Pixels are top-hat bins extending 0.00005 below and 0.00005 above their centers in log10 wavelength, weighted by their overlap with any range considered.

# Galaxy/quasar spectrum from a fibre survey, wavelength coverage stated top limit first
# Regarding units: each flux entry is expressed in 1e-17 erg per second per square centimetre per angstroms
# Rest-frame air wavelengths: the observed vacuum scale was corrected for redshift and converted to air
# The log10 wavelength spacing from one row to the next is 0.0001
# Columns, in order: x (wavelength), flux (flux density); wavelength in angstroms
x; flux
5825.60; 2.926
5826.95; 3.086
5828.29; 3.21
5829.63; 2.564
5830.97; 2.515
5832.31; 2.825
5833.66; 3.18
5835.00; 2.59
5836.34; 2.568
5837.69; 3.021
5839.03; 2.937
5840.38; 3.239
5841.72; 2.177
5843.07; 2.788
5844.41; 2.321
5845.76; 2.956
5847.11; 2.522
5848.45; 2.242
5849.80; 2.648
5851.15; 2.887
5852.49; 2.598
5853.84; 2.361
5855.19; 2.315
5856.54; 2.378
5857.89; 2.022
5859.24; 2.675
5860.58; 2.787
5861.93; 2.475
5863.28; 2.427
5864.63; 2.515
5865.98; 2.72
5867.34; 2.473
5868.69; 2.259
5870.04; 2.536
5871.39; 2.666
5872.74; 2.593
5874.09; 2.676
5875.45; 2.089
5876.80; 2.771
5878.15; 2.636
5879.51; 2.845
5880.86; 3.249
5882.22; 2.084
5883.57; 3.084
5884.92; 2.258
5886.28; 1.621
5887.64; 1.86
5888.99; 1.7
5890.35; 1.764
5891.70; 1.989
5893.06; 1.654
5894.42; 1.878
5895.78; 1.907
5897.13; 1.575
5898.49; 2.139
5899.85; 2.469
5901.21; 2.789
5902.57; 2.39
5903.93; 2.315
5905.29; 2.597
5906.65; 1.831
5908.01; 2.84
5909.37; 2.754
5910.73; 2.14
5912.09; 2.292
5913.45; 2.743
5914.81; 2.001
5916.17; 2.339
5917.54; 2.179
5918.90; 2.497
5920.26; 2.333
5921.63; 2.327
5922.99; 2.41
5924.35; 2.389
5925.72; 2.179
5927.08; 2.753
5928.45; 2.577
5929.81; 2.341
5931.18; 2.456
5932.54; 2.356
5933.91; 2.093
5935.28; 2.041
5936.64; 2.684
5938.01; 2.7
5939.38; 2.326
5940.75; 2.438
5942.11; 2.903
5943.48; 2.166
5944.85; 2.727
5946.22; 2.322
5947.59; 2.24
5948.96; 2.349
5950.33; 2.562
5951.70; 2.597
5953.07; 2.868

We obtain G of -0.60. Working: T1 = 0.23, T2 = 0.20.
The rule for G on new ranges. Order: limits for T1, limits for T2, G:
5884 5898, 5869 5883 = -0.50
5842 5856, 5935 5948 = -0.50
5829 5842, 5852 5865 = -0.87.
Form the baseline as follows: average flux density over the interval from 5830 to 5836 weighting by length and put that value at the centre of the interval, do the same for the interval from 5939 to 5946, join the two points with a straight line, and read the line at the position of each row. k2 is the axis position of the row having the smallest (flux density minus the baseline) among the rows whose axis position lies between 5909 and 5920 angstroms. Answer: 5914.81 angstroms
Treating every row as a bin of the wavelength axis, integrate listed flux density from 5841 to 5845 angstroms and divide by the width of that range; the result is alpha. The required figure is 2.45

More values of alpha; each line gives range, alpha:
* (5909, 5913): 2.39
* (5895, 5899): 1.86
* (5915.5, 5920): 2.34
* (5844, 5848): 2.60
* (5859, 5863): 2.63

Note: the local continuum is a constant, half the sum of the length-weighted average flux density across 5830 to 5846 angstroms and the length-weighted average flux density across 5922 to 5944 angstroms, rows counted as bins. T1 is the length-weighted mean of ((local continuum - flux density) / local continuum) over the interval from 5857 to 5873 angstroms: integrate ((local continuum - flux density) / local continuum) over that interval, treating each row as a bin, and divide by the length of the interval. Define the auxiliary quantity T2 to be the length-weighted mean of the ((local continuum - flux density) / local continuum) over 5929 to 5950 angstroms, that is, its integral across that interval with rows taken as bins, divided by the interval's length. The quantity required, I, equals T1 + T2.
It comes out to 0.099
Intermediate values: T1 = 0.03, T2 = 0.068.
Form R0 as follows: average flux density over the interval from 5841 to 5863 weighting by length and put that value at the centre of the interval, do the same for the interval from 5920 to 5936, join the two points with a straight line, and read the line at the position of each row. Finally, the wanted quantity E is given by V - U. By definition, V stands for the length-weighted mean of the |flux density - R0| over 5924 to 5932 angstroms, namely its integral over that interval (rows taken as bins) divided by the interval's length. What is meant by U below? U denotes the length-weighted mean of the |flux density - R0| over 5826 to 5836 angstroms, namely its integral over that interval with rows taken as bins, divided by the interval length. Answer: -0.14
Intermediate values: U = 0.303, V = 0.16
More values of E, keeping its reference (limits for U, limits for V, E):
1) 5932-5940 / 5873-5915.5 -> 0.19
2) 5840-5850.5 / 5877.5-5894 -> 0.26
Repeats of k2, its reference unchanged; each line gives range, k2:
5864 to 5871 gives 5868.69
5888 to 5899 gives 5897.13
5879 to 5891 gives 5886.28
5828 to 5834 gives 5830.97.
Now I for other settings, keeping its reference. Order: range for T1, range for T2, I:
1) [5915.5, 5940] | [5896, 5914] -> 0.166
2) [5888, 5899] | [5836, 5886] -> 0.299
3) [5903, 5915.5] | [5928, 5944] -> 0.141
